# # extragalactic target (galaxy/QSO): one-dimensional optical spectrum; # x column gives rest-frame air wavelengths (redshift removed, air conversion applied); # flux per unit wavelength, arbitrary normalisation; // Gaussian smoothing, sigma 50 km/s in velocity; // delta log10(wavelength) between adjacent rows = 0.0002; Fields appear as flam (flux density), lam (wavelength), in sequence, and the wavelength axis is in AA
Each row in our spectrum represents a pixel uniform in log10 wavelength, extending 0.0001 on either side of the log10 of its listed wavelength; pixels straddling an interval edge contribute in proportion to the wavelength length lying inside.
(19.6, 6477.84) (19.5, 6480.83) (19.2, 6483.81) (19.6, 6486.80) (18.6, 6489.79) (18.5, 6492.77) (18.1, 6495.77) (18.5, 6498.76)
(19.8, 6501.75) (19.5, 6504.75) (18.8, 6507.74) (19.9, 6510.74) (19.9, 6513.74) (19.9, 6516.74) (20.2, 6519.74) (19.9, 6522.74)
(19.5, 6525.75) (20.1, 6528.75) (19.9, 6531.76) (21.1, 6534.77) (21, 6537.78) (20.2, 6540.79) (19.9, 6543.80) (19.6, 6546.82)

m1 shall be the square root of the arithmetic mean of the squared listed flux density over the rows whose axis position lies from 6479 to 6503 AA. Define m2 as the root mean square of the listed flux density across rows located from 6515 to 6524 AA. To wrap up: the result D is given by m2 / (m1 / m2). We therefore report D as 21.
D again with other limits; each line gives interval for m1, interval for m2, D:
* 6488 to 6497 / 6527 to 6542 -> 23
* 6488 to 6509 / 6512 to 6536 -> 21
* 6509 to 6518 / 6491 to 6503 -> 18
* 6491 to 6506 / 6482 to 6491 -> 19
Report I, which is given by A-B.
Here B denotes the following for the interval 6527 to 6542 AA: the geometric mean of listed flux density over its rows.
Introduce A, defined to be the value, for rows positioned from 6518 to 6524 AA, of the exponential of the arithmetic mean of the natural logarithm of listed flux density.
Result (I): -0.4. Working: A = 20.0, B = 20.5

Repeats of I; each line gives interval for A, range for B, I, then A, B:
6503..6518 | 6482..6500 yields 0.9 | 19.6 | 18.7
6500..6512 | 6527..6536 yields -0.9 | 19.5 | 20.4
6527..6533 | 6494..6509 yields 1.1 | 20.0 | 18.9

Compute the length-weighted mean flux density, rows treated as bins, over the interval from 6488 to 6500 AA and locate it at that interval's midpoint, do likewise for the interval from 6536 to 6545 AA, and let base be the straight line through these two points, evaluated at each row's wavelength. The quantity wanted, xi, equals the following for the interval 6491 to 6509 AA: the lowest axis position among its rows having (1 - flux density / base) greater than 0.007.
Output 6495.77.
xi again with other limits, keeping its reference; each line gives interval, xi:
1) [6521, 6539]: 6525.75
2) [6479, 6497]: 6495.77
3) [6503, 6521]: 6507.74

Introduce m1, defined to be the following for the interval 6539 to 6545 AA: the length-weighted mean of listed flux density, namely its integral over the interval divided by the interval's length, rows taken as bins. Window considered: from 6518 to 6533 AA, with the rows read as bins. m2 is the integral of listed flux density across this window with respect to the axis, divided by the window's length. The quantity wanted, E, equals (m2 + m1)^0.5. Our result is 6.33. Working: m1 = 20.12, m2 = 19.9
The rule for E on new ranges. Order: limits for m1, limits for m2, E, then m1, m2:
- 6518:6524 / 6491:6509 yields 6.24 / 20.07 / 18.9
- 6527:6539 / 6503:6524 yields 6.34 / 20.50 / 19.7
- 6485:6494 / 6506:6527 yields 6.22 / 18.93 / 19.7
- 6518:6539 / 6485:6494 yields 6.26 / 20.23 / 18.9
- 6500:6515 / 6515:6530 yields 6.28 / 19.56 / 19.9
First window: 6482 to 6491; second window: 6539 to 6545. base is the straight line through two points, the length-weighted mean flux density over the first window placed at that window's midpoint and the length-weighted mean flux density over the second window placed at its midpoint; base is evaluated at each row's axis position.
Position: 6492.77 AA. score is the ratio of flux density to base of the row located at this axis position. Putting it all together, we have 0.96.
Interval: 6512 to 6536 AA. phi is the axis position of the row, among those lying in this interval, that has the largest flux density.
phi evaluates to 6534.77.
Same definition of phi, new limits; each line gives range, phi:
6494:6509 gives 6501.75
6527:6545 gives 6534.77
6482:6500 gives 6486.80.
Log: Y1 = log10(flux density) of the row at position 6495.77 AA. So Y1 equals 1.26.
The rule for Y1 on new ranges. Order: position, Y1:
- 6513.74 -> 1.30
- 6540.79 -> 1.31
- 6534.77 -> 1.32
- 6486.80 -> 1.29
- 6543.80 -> 1.30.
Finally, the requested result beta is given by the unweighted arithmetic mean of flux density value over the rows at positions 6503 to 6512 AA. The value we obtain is 19.40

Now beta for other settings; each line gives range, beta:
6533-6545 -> 20.55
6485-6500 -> 18.66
